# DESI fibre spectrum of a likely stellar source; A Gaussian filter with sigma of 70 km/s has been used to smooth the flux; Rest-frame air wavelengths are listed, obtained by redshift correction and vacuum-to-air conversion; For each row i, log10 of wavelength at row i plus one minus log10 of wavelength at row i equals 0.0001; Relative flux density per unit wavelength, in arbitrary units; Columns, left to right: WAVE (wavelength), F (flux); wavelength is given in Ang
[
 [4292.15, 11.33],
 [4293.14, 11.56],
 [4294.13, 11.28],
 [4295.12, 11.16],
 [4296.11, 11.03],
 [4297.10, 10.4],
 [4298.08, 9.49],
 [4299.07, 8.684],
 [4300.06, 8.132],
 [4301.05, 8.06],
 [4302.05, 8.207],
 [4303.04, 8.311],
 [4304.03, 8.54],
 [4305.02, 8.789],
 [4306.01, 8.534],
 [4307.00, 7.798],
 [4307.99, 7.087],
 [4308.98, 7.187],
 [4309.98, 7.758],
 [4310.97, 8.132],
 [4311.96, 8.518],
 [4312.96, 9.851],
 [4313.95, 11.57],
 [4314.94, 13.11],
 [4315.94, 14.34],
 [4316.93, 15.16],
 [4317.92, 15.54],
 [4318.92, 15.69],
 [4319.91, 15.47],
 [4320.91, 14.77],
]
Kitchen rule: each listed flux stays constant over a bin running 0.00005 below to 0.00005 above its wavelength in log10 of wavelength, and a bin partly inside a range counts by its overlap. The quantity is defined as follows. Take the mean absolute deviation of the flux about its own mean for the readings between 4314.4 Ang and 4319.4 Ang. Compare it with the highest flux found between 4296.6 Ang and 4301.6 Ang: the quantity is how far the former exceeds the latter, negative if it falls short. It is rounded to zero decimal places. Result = -10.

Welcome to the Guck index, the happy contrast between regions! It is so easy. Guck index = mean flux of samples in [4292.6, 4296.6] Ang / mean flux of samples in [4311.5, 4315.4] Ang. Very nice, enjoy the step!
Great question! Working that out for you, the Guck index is 1.0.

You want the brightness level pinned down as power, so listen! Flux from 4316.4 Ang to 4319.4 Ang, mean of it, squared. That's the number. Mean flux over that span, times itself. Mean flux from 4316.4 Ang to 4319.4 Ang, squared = 239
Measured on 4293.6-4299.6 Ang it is 107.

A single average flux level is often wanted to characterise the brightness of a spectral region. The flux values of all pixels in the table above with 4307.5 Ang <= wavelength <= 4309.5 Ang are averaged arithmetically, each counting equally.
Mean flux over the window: 7.1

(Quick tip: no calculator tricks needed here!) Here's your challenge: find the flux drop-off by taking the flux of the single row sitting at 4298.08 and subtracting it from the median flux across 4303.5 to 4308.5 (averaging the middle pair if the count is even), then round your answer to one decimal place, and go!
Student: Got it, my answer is -1.0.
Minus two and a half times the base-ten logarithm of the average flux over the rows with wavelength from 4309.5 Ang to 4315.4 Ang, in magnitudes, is -2.5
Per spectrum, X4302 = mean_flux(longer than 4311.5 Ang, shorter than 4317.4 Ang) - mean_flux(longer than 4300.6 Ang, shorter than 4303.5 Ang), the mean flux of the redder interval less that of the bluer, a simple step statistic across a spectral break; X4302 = 3.9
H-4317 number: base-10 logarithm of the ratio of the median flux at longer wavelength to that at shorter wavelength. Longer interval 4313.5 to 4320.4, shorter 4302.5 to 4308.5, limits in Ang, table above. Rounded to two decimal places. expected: 0.26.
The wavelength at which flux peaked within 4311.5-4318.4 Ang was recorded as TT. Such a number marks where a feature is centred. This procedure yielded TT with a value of 4317.92 Ang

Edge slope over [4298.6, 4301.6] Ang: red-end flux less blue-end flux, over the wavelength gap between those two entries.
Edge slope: -0.32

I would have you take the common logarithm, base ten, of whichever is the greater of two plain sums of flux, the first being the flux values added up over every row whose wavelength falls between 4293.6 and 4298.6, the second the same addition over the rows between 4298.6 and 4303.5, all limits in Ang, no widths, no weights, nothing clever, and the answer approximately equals 1.73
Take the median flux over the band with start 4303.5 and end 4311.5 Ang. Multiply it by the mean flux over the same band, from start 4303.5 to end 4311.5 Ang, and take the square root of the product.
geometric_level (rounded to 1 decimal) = 8.0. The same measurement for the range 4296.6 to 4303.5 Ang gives 8.5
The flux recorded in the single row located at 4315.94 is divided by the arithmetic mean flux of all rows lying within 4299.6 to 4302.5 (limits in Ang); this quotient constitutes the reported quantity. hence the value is 1.8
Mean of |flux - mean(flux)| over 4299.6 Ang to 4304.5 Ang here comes 0.14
